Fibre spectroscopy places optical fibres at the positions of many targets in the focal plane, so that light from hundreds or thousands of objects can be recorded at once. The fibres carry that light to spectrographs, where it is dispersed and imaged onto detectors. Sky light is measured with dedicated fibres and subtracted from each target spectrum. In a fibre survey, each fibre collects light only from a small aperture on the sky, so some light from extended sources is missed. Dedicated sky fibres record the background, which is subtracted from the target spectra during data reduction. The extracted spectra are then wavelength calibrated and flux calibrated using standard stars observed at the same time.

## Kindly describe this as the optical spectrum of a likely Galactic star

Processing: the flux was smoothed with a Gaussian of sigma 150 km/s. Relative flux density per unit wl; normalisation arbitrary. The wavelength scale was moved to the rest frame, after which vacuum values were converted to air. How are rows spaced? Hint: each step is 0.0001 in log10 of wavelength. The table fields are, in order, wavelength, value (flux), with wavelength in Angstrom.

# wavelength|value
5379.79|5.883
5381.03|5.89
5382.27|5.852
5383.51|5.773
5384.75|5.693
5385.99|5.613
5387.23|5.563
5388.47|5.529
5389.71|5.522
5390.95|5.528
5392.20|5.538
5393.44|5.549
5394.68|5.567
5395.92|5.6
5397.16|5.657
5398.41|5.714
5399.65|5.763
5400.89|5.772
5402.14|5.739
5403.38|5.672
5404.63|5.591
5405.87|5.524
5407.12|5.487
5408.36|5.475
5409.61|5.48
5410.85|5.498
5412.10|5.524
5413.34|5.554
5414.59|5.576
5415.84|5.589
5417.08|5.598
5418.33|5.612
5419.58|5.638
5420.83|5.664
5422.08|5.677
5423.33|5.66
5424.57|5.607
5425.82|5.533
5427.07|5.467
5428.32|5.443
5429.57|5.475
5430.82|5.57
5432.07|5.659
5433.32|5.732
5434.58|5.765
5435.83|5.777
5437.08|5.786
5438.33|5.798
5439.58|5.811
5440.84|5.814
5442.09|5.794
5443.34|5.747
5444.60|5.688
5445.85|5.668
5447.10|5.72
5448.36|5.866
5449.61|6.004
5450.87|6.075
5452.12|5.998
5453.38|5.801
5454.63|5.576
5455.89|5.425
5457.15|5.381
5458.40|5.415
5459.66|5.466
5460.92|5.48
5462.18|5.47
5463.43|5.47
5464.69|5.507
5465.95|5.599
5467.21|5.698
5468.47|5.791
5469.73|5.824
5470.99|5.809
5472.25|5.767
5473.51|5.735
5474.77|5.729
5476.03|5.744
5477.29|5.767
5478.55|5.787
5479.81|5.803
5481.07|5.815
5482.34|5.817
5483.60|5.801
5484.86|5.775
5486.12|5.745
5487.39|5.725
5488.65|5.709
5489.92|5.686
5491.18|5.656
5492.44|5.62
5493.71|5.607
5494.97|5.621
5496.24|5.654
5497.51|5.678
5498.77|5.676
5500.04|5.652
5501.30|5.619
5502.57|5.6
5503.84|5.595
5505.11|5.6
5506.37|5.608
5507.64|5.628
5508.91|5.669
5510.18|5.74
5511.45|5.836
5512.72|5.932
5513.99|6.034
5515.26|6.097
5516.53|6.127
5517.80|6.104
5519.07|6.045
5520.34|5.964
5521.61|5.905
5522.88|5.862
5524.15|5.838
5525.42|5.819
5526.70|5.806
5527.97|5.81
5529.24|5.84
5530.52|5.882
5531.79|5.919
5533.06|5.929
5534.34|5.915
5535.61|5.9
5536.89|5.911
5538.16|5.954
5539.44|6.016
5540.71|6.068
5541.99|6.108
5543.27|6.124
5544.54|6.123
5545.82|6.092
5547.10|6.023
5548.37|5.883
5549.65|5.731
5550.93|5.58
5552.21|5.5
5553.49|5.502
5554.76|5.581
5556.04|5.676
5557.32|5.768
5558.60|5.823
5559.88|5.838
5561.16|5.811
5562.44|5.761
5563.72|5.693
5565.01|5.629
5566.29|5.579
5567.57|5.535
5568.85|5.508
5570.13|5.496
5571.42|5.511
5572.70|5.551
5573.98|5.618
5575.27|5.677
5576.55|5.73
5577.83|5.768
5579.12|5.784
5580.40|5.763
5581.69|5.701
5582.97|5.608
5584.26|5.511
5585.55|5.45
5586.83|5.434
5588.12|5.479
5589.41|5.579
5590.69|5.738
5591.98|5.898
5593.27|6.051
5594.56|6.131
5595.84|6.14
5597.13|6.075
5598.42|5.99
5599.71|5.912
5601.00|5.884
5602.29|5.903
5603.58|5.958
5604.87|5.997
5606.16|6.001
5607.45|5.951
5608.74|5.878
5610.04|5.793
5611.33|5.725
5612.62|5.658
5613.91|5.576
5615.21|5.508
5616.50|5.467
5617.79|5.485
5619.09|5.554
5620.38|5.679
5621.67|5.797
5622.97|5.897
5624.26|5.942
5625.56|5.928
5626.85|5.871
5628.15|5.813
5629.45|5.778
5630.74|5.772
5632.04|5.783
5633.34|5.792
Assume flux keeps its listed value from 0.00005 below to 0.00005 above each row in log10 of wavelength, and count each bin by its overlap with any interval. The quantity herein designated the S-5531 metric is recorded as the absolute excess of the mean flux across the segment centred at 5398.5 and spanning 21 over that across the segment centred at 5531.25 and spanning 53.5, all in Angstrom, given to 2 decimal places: 0.27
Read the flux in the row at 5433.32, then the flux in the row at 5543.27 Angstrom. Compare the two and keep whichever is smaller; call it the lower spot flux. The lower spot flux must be 5.73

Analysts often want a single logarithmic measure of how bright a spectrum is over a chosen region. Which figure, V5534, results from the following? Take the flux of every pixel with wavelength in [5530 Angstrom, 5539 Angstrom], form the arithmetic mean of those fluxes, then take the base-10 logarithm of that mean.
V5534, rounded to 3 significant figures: 0.772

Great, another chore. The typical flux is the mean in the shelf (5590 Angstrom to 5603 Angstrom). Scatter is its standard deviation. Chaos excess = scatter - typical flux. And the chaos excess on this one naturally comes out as -5.85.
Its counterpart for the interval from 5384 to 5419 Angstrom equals -5.51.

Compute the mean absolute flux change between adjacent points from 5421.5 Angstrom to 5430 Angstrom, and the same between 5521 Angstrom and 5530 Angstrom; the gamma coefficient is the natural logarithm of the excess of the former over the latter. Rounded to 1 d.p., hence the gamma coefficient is -3.8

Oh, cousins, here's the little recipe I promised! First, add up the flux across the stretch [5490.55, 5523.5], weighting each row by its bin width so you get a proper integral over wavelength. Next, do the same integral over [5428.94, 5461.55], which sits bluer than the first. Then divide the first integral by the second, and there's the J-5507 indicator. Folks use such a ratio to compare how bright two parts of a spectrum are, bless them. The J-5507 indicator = 1.02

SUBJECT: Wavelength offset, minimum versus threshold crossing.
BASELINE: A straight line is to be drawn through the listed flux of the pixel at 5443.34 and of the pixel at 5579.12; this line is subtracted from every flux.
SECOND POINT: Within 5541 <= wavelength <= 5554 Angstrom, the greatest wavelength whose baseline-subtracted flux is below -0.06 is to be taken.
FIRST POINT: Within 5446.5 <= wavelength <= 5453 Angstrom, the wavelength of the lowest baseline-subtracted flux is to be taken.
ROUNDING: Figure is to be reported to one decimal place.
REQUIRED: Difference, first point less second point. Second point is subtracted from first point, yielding -106.4 Angstrom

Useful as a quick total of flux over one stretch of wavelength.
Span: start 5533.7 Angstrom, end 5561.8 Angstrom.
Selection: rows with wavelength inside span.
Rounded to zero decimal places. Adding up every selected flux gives 129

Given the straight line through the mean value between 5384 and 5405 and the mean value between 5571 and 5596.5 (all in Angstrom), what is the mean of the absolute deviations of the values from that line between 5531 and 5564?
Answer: 0.21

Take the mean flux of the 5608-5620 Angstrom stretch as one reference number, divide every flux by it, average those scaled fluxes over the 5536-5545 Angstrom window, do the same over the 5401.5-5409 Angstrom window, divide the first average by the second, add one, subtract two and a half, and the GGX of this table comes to -0.417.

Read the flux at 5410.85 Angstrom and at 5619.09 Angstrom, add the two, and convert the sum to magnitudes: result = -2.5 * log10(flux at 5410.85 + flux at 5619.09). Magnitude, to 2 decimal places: -2.61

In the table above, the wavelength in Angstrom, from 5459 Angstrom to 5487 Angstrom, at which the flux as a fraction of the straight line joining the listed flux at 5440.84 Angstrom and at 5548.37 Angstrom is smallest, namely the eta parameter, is 5459.66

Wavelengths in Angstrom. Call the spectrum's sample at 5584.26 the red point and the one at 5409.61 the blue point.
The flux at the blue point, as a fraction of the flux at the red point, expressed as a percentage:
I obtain 99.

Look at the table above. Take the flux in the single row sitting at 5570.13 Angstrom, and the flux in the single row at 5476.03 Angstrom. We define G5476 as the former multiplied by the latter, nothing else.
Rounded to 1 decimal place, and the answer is 31.6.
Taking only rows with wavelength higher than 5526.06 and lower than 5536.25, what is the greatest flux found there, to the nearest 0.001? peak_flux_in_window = 5.929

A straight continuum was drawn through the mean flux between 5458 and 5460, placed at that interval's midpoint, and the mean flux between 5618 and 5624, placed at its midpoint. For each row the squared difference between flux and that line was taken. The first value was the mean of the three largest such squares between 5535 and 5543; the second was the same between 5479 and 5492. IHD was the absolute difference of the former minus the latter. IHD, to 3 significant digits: 0.119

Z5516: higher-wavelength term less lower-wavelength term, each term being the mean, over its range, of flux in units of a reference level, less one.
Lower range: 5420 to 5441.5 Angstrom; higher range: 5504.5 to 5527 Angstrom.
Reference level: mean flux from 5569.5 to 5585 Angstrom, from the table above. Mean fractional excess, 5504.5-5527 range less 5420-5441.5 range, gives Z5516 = 0.037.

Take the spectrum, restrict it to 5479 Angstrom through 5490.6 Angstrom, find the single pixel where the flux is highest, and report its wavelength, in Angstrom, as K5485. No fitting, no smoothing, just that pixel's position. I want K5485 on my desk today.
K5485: 5482.34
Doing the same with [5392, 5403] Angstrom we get 5400.89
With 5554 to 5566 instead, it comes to 5559.88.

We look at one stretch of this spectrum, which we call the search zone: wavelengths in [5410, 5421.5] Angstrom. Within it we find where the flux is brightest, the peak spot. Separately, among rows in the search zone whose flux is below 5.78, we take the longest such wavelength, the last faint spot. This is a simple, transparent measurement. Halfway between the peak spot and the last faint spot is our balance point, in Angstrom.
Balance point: 5420.8 Angstrom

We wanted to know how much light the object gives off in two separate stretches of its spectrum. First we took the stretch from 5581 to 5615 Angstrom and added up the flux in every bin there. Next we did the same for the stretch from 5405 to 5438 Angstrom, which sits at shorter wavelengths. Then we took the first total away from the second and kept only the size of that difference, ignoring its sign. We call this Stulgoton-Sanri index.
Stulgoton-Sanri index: 5.7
